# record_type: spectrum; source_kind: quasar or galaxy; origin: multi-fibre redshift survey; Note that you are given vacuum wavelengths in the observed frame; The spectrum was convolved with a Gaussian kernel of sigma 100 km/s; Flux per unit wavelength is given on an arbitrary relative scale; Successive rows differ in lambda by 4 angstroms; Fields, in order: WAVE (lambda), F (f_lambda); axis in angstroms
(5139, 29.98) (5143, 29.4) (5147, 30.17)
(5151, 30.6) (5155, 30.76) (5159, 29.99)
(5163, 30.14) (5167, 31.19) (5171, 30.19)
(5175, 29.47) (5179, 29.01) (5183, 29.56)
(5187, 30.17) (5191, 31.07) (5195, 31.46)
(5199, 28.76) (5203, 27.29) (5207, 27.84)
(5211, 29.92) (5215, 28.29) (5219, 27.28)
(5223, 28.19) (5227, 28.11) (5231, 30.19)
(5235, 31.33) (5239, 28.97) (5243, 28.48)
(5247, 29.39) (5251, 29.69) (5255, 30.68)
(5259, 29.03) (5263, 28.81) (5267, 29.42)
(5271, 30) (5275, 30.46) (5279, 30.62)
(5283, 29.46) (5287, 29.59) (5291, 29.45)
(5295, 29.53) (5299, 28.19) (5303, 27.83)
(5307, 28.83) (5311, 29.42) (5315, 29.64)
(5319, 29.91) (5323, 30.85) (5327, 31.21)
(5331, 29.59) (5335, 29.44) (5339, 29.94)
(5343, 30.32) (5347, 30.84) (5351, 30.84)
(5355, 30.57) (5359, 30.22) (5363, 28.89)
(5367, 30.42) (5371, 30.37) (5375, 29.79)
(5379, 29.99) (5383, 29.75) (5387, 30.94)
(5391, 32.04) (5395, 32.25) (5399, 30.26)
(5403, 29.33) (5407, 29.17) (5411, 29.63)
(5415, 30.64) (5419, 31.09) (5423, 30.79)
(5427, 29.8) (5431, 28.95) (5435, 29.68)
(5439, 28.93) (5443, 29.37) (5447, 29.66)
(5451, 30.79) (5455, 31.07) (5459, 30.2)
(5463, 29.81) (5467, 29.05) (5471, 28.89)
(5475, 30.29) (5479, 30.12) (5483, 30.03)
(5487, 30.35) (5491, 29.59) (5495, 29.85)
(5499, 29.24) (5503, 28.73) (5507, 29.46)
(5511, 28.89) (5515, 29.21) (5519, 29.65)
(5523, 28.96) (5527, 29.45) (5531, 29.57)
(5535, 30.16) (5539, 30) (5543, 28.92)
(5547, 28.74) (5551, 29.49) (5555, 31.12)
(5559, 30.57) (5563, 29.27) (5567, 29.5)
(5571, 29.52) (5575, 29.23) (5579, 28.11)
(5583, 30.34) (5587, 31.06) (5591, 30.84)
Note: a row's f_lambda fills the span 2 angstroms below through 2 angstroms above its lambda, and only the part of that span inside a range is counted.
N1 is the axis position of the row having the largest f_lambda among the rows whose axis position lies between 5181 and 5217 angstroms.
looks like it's 5195 angstroms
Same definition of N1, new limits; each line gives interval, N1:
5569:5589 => 5587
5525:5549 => 5535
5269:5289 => 5279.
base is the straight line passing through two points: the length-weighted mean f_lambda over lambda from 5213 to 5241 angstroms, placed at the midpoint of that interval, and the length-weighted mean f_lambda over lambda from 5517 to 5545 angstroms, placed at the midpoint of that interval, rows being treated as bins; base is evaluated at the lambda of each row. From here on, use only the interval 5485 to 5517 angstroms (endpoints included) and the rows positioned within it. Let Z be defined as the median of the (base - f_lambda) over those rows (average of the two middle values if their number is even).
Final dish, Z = 0.12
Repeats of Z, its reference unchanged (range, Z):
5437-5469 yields -0.36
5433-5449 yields -0.16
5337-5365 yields -1.17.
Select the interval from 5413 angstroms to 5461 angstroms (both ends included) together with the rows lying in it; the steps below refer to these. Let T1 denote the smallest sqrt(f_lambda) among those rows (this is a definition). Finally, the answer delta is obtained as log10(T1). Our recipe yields 0.731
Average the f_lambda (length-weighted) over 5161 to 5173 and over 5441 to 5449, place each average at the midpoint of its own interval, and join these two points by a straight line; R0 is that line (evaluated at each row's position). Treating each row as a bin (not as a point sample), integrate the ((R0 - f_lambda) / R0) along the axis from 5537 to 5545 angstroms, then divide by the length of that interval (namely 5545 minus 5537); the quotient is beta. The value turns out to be -0.010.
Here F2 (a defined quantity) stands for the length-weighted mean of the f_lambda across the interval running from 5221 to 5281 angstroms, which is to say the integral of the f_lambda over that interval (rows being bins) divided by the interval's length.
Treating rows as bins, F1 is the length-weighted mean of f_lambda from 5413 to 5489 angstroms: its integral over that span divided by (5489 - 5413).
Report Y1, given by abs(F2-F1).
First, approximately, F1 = 30.0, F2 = 29.6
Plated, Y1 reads 0.4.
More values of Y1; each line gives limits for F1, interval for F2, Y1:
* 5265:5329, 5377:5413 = 0.7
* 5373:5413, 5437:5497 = 0.4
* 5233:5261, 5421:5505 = 0.1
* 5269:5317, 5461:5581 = 0.1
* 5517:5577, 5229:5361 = 0.2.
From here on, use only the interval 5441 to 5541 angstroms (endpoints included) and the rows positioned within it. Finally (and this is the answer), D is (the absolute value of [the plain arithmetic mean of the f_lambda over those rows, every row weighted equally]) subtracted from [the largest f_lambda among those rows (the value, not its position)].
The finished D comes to 1.37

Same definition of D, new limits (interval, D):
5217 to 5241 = 2.32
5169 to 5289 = 2.04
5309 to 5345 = 1.17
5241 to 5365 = 1.50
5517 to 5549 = 0.73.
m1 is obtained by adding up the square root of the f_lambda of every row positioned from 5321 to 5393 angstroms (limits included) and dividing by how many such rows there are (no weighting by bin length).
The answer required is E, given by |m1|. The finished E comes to 5.51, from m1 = 5.507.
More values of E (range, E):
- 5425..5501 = 5.46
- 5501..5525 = 5.40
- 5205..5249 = 5.38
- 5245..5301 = 5.44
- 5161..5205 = 5.46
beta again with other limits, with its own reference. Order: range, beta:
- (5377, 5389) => -0.017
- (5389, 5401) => -0.061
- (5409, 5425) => -0.031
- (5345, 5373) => -0.016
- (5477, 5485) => -0.023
